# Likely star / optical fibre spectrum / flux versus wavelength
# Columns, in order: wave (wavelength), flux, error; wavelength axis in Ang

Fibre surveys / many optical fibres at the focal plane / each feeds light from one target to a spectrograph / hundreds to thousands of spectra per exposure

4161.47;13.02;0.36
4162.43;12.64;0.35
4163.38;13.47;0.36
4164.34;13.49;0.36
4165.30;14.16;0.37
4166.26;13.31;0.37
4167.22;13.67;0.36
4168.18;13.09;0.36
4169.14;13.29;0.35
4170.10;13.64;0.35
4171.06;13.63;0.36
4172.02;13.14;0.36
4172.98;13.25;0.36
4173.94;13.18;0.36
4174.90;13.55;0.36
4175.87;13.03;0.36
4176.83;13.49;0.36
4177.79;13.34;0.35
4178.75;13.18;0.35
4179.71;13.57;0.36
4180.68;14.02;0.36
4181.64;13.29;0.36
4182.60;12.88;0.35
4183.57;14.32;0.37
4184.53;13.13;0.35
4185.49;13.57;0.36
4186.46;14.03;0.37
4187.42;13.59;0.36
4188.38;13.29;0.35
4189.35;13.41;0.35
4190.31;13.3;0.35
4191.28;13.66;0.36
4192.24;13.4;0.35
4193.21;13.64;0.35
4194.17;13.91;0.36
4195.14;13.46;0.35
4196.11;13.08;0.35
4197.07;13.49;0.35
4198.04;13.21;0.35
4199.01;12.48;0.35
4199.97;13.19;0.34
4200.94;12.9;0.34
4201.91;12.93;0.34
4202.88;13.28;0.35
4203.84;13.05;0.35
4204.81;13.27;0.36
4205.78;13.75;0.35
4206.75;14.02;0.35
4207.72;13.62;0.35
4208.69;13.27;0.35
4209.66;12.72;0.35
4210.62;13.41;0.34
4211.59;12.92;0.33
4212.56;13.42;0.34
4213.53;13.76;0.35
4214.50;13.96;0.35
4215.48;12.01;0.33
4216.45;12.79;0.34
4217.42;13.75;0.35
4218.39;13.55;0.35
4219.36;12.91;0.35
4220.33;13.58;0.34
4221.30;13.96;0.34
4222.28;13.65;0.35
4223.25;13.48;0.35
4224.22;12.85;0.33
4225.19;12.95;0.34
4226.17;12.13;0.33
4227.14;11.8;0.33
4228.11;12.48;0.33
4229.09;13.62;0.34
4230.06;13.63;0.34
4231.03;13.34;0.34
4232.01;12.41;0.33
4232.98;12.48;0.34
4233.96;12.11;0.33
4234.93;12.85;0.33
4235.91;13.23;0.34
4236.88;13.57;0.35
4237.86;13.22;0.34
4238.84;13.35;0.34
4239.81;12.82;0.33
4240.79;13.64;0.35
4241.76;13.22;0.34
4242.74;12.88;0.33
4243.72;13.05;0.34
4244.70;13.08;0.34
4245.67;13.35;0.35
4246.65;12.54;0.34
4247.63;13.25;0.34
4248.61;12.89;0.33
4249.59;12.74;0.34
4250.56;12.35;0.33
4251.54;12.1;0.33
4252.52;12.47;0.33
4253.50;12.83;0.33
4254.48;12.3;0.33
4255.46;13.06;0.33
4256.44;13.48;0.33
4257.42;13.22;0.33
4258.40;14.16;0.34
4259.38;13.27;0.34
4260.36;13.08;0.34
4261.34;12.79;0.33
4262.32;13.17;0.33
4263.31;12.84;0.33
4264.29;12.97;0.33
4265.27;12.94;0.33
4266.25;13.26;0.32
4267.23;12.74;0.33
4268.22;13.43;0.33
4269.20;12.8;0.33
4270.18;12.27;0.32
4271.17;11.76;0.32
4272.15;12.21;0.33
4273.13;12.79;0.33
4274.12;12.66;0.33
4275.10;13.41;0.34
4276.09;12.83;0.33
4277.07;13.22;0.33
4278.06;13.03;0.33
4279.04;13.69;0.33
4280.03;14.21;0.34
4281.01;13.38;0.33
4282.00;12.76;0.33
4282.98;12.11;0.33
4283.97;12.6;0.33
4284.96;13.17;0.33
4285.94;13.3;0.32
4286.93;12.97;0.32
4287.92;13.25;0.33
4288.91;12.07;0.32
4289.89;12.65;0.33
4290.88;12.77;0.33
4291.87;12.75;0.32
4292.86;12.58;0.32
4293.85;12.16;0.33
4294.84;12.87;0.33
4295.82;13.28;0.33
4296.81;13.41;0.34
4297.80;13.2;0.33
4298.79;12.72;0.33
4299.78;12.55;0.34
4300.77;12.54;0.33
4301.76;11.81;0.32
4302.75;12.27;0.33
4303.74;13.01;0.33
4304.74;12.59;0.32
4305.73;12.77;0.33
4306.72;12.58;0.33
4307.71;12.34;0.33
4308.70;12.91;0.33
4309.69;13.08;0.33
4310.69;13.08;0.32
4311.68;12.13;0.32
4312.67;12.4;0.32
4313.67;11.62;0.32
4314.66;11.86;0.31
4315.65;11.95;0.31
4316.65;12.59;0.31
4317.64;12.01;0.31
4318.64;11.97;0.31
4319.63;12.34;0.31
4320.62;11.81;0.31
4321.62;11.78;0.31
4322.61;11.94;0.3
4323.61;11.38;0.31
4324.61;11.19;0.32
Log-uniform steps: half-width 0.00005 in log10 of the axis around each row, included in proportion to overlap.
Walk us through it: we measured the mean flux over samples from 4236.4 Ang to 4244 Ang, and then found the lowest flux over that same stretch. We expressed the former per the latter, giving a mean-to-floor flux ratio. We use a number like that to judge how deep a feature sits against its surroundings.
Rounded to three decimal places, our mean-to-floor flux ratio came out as 1.031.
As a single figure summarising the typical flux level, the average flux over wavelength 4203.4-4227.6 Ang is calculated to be 13.2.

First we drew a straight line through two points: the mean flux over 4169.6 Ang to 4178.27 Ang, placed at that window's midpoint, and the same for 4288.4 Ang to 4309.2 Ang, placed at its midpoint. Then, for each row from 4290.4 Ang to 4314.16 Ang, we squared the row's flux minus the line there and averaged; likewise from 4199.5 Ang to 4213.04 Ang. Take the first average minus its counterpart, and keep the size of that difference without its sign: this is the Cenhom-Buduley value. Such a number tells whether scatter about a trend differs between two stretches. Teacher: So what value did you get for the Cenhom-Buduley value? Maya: 0.050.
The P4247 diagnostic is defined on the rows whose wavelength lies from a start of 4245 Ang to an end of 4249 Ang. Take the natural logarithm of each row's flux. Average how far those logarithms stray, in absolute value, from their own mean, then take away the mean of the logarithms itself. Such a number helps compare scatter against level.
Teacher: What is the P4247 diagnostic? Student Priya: -2.54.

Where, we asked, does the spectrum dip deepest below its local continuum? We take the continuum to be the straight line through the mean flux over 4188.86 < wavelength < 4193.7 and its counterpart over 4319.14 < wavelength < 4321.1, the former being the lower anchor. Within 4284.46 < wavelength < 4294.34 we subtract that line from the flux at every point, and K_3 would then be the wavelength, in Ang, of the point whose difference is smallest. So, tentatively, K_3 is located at 4288.91 Ang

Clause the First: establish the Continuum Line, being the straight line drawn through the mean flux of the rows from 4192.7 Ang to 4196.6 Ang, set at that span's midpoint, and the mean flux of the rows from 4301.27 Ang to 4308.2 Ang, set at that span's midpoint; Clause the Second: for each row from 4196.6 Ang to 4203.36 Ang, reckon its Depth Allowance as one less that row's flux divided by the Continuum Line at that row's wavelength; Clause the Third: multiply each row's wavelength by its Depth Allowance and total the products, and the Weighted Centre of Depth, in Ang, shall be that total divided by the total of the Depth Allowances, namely 4200.2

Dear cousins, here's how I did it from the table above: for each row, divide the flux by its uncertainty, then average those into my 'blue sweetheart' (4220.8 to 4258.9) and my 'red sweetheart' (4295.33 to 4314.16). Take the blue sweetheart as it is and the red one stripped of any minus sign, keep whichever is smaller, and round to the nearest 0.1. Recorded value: 38.6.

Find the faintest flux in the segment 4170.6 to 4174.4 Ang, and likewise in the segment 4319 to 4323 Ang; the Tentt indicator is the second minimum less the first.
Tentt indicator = -1.4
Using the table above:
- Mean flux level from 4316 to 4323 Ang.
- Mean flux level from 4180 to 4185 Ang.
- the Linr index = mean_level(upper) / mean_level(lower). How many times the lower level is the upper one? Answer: 0.89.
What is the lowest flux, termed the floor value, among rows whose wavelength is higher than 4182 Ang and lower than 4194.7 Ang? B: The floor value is 12.88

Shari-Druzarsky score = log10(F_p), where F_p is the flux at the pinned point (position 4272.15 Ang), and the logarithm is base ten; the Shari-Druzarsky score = 1.087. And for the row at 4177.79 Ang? 1.125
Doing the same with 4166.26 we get 1.124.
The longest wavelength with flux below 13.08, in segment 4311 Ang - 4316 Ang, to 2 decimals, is 4315.65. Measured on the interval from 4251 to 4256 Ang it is 4255.46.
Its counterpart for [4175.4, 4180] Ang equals 4175.87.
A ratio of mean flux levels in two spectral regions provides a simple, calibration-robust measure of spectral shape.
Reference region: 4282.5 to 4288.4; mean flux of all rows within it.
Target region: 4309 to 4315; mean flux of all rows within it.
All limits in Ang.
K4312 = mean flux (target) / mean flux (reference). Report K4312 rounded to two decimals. 0.96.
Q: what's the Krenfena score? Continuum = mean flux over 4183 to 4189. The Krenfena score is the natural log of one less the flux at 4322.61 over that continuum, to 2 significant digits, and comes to -2.1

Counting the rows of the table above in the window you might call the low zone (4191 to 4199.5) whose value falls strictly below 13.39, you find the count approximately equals 3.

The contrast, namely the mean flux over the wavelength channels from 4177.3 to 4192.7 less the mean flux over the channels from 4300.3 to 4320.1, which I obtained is 1.1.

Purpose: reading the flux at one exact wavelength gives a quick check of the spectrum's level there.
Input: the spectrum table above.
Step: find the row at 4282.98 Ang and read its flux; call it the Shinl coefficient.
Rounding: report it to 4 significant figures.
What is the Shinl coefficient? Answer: 12.11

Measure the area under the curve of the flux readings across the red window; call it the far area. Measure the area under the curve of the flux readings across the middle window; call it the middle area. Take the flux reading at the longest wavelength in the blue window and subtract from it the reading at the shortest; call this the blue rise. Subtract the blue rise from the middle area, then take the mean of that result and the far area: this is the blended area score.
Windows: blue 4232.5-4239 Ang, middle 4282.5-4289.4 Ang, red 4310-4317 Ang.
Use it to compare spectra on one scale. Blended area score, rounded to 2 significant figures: 86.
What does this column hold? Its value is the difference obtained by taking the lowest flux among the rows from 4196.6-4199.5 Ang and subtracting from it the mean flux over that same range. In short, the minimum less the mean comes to -0.58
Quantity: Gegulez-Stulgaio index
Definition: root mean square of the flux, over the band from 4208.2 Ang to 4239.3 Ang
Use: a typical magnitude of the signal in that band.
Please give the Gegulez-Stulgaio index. 13.1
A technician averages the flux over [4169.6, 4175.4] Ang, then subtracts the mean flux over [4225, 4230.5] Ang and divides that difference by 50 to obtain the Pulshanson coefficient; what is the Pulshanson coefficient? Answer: 0.013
